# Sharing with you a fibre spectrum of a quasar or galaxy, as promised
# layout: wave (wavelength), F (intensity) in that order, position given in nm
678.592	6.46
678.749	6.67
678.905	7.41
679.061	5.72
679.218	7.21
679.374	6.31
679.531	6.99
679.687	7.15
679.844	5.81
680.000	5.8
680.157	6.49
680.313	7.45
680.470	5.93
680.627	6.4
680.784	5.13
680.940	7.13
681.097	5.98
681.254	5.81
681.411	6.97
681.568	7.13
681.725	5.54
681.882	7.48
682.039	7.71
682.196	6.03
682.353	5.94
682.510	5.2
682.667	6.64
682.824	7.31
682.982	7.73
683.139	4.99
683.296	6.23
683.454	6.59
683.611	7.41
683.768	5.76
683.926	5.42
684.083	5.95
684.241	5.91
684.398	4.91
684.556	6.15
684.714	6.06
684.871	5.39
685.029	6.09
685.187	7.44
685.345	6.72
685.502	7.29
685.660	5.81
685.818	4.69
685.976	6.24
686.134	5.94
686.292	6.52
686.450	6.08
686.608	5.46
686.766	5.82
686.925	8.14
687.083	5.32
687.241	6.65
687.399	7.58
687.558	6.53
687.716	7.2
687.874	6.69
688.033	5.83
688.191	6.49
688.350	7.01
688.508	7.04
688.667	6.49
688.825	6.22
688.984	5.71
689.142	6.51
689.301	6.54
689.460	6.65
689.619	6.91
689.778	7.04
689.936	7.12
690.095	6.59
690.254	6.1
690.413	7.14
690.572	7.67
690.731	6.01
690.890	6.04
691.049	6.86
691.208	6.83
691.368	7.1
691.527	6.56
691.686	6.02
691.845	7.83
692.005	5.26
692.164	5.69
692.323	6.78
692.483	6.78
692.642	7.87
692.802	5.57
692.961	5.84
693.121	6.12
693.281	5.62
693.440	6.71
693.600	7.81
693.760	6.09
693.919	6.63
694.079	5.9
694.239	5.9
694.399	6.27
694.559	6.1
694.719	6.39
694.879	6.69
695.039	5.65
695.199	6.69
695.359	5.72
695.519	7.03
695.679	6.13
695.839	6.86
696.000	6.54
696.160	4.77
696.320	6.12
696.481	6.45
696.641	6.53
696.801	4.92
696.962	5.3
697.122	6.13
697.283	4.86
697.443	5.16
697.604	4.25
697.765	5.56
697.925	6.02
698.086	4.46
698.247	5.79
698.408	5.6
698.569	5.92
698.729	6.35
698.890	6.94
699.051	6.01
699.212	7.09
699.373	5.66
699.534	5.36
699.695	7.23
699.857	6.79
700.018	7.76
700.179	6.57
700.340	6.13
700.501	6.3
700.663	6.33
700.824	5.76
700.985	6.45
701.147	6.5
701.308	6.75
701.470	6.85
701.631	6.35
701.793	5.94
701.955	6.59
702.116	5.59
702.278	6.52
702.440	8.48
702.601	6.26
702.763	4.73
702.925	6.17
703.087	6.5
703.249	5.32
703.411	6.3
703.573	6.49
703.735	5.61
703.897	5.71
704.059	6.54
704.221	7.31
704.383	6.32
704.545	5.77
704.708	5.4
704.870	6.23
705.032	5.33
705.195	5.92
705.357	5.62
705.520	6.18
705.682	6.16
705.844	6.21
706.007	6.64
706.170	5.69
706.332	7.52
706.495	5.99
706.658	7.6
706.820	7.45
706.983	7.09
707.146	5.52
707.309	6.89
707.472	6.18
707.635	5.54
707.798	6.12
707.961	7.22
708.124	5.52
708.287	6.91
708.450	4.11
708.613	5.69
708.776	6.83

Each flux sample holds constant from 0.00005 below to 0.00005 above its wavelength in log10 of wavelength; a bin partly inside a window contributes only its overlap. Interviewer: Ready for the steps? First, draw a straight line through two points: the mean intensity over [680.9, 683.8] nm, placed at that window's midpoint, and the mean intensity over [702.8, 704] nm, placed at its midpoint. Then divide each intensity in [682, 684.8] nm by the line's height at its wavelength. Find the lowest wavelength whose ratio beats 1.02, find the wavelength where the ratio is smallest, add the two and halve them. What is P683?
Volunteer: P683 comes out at 683.22 nm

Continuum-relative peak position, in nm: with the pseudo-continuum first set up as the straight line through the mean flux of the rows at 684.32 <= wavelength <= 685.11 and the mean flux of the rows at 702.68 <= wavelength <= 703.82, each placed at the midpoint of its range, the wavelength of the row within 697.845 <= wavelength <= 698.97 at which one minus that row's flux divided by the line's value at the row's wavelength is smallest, 698.890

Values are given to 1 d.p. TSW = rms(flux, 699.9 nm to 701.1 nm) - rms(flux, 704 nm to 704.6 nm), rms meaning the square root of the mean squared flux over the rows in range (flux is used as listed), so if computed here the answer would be 0.0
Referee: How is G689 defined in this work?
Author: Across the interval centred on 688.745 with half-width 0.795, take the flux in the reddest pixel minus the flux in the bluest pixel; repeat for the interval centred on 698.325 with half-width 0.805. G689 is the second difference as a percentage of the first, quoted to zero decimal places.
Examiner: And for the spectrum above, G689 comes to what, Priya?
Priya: 215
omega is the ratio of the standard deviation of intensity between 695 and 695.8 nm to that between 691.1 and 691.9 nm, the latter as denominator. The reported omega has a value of 0.9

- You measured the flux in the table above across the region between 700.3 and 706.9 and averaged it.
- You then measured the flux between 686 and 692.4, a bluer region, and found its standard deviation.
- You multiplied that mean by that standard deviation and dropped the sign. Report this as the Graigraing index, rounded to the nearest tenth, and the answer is 4.2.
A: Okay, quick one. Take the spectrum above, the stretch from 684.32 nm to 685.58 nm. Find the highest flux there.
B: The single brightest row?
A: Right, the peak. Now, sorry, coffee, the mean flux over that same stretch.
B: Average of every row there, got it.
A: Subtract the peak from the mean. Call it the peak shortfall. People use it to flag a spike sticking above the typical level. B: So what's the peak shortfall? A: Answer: -1.18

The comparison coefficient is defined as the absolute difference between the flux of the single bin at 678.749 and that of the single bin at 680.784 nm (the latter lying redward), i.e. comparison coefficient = 1.5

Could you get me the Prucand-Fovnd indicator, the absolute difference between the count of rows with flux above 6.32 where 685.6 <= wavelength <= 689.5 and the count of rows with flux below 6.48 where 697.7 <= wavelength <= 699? 7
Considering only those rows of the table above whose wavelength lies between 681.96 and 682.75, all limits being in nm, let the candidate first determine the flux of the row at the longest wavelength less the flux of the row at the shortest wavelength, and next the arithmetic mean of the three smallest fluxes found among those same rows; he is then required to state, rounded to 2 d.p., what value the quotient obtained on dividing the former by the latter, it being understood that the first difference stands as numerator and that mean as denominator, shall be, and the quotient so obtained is -0.19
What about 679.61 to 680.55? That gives -0.21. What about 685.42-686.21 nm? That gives -0.25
